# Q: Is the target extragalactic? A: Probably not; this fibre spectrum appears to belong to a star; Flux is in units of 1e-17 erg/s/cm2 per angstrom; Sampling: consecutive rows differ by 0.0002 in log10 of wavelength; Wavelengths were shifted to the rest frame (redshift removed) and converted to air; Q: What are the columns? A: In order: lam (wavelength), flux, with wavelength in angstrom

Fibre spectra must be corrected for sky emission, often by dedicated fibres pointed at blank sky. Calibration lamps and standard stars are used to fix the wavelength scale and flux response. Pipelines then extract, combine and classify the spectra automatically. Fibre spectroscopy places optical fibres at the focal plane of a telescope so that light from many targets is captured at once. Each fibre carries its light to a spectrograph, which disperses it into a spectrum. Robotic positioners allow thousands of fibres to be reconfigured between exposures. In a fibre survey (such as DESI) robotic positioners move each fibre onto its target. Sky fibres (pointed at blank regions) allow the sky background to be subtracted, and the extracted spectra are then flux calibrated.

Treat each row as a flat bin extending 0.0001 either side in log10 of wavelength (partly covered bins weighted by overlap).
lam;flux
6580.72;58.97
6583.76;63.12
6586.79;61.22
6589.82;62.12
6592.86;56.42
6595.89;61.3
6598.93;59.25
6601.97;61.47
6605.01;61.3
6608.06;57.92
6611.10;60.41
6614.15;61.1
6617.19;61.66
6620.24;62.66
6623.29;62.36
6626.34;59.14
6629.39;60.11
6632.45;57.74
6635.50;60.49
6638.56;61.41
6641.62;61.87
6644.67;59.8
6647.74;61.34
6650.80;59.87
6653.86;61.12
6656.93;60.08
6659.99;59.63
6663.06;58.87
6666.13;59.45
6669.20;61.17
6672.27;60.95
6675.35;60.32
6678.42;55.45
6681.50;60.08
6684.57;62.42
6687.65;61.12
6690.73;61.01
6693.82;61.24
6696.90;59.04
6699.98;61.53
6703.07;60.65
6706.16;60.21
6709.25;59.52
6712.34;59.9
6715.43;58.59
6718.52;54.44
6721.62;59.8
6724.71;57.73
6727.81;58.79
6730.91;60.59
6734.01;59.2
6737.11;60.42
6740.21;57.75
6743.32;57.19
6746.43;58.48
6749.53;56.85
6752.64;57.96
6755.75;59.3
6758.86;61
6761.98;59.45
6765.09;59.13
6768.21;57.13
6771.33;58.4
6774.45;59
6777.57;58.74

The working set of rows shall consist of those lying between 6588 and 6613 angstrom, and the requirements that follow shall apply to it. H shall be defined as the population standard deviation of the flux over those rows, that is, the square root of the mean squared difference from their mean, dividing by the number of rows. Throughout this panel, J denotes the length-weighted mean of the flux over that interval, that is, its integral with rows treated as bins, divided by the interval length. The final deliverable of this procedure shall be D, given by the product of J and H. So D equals 112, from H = 1.87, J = 60.0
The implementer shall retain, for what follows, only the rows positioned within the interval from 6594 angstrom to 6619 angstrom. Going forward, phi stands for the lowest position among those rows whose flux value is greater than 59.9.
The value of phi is 6595.89 angstrom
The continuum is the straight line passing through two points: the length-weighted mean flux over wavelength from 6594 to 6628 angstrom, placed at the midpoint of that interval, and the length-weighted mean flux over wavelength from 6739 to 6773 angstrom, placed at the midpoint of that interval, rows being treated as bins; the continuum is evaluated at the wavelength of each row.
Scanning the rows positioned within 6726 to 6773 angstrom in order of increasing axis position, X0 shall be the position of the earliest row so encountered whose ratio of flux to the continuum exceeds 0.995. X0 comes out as 6727.81 angstrom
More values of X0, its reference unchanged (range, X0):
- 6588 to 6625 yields 6589.82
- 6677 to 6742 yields 6681.50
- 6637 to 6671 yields 6638.56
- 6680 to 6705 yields 6681.50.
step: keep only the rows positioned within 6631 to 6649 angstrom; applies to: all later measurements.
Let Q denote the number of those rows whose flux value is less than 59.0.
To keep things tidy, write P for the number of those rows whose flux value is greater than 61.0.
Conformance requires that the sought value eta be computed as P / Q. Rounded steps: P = 3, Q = 1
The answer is 3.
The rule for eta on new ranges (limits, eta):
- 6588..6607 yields 4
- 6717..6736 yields 0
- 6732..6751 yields 0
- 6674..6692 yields 3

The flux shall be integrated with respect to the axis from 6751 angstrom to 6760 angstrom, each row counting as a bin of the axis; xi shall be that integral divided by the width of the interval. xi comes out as 59.3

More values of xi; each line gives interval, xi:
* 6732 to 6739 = 59.8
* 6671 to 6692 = 60.2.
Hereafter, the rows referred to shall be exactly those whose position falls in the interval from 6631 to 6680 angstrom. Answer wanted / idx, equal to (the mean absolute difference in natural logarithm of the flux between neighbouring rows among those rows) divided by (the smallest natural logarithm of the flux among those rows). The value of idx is 0.0058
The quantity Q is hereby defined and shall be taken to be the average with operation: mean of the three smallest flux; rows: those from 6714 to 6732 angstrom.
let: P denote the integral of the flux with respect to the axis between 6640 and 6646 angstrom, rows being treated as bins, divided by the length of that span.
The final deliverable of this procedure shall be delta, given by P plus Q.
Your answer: 118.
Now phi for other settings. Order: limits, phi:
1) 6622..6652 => 6623.29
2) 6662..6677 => 6669.20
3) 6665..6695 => 6669.20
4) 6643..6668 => 6647.74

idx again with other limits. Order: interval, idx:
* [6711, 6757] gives 0.0083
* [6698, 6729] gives 0.0079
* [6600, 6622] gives 0.0057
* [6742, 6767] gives 0.0054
